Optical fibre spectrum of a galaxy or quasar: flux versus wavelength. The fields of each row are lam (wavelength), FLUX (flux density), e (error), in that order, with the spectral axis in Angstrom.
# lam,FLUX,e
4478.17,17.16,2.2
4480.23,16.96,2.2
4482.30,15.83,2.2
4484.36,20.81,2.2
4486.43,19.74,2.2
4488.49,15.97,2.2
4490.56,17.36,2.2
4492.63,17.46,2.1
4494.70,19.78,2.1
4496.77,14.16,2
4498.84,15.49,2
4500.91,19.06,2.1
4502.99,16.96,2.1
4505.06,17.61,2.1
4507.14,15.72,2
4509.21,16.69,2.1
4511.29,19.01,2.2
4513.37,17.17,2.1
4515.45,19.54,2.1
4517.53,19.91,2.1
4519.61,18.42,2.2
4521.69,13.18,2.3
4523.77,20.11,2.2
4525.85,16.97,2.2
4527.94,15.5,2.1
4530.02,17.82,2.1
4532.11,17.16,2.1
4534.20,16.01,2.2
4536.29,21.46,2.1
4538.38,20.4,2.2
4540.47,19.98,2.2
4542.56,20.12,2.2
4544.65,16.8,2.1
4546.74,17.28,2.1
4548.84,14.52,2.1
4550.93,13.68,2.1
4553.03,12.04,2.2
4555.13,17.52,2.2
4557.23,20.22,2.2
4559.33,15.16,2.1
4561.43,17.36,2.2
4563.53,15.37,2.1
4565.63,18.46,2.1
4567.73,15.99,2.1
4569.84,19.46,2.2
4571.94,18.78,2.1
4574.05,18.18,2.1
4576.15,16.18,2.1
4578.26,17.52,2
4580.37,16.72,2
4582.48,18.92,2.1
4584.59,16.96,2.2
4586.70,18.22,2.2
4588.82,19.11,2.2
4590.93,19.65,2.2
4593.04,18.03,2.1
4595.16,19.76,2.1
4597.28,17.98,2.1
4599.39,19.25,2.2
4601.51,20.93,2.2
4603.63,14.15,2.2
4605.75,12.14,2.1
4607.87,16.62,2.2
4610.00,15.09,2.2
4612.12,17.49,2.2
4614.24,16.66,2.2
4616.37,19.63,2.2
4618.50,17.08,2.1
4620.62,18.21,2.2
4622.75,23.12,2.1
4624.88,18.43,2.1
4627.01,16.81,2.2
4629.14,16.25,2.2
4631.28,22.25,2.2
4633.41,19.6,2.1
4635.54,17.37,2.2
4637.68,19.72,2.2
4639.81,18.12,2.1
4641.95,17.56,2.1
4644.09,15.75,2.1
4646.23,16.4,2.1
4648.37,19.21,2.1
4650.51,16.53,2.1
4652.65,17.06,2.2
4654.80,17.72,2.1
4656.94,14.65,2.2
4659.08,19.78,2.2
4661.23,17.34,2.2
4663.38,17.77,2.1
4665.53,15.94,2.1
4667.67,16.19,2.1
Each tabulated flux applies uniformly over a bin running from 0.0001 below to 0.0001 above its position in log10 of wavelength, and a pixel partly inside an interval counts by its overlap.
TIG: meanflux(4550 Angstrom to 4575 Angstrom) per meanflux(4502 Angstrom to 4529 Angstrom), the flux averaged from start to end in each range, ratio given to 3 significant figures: 0.966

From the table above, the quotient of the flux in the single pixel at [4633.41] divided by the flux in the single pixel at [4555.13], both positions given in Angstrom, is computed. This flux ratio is 1.12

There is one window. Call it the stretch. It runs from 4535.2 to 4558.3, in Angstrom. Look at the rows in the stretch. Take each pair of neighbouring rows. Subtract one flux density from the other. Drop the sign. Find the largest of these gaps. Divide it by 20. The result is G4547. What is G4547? 0.274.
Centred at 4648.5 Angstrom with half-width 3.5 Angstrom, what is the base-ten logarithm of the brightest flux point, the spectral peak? 1.284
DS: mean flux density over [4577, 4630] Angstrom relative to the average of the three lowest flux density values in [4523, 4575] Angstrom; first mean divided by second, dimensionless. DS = 1.33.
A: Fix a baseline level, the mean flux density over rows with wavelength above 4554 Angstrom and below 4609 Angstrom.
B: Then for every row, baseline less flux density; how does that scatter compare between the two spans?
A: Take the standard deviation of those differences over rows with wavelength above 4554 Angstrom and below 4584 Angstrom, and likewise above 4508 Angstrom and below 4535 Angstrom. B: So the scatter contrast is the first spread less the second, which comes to -0.4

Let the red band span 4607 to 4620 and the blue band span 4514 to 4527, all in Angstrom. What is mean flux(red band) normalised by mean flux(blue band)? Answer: 0.95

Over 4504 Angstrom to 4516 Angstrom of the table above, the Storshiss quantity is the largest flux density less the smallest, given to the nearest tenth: 3.8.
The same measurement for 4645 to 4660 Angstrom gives 5.1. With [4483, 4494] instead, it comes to 4.8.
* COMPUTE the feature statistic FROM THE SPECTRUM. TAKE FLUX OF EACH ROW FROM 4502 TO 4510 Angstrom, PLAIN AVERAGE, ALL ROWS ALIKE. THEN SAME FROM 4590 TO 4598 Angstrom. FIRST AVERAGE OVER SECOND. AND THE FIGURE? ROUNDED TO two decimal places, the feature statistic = 0.89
